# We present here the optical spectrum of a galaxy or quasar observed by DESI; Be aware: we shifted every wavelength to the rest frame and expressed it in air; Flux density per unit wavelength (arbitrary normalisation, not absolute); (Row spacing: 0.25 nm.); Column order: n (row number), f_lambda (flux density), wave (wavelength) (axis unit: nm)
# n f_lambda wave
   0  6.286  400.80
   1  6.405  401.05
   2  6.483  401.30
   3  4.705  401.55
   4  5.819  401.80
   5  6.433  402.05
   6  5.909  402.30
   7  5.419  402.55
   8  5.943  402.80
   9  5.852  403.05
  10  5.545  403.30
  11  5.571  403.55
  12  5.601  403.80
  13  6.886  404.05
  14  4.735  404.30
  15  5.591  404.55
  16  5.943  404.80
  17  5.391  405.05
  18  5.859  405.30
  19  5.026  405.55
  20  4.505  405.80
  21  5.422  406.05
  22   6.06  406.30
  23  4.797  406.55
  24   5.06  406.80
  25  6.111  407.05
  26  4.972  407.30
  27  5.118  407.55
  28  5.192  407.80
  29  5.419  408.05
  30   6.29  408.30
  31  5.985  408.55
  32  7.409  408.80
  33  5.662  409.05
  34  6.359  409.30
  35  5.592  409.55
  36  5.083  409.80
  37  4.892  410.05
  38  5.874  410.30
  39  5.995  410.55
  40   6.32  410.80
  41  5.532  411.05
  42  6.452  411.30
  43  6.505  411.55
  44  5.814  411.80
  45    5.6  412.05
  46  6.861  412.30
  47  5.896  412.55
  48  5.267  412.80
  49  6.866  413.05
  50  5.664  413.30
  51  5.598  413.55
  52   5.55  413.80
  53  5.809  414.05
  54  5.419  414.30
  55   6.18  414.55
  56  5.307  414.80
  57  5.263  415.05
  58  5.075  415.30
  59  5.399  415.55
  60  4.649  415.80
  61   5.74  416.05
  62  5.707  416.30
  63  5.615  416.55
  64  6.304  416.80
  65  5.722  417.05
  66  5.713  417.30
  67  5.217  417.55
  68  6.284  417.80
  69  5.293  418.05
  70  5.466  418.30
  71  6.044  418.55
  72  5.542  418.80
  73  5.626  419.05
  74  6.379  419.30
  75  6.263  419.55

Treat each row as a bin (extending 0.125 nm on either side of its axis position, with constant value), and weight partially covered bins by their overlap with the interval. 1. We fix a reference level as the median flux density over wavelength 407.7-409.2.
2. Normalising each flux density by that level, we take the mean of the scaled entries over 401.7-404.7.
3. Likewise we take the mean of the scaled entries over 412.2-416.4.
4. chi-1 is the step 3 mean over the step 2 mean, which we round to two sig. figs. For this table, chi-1 0.98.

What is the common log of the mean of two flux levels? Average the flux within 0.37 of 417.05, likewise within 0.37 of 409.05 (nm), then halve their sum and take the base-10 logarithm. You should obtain 0.792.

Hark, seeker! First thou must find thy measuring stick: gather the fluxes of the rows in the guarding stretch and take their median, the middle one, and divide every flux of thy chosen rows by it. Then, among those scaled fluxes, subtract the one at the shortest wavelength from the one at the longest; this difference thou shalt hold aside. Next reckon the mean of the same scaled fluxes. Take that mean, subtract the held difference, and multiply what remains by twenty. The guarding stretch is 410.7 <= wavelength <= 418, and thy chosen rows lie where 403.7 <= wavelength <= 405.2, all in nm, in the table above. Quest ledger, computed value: 21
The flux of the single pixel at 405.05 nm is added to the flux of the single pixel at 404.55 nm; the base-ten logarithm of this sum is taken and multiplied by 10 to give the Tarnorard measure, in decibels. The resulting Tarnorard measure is 10.4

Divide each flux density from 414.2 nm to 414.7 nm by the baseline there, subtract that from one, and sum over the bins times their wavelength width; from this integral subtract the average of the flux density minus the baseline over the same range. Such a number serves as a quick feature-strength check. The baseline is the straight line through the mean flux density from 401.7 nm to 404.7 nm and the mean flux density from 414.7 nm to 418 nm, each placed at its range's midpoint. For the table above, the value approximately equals -0.2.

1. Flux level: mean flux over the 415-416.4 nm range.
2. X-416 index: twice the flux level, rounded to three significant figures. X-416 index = 10.6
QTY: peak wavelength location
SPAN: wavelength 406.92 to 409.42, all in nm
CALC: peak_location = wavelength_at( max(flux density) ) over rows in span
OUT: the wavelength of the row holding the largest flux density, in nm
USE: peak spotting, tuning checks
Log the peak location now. 408.80 nm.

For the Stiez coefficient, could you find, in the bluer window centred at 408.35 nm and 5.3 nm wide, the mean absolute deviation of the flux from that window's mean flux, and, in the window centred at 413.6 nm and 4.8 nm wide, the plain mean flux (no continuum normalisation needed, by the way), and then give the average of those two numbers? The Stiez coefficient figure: 3.15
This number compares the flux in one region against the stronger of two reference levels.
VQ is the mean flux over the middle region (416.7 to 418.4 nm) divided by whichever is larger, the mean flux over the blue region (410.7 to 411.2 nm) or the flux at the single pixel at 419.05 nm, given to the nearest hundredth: 0.96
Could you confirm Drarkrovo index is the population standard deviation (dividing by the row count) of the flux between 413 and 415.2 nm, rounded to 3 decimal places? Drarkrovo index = 0.477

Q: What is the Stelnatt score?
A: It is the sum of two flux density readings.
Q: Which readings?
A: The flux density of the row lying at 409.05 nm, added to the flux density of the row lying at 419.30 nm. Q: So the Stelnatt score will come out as 12.0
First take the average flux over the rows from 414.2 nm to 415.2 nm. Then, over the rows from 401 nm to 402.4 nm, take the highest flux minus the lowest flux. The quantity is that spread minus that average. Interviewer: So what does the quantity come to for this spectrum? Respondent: -3.8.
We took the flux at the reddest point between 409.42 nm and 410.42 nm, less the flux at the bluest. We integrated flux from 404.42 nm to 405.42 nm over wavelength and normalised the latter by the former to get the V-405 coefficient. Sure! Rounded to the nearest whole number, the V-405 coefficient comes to 20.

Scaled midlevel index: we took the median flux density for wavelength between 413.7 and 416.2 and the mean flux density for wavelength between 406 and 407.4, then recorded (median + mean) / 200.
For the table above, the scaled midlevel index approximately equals 0.0541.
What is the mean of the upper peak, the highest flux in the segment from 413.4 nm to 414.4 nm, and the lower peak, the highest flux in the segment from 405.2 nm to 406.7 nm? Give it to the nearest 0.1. 5.9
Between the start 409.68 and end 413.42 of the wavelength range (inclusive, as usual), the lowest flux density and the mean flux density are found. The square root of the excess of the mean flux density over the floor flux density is 1.01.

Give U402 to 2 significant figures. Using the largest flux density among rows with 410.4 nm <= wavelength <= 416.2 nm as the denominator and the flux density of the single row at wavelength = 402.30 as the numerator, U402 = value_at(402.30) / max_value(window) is 0.86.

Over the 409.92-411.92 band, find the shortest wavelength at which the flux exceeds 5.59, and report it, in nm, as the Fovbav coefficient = 410.30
